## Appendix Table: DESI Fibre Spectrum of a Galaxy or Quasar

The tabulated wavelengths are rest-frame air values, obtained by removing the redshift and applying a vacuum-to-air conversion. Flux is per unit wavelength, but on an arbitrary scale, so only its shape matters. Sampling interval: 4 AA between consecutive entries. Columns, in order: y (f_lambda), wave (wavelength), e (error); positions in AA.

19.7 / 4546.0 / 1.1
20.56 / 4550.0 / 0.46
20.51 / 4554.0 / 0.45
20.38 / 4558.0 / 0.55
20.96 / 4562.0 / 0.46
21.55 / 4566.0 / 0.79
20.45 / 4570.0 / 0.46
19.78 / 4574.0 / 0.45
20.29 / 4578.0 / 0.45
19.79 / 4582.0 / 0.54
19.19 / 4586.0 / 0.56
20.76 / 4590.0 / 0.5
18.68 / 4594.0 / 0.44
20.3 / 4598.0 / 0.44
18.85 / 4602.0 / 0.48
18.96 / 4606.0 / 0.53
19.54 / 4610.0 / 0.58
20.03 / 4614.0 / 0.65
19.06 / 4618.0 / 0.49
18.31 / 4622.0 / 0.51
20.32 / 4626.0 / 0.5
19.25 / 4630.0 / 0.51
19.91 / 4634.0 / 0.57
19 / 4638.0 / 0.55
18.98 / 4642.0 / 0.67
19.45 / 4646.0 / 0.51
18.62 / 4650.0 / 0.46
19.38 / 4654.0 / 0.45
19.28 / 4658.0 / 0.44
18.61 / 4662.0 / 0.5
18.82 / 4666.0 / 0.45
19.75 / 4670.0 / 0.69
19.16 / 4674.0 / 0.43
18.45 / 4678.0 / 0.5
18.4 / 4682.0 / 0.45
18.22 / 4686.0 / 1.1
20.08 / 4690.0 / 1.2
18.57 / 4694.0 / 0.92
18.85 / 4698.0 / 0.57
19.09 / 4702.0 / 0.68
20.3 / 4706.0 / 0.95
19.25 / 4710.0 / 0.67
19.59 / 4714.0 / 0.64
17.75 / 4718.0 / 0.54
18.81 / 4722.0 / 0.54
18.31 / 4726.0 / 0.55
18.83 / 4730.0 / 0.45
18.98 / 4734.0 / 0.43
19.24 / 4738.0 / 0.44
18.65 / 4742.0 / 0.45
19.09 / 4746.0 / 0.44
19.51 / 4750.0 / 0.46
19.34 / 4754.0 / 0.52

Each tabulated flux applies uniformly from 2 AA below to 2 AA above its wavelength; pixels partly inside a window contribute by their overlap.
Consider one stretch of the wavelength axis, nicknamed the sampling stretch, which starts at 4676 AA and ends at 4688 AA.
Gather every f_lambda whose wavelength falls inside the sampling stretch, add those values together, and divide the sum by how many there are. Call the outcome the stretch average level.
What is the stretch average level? 18.4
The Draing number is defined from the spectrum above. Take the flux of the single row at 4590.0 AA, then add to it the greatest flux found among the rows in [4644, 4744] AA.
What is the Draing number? 41.1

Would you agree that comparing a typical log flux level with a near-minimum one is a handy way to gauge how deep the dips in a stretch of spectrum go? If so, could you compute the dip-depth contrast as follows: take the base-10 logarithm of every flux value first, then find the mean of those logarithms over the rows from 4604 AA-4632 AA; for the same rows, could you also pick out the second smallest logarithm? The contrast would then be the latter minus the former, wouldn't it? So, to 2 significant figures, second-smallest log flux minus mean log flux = -0.0087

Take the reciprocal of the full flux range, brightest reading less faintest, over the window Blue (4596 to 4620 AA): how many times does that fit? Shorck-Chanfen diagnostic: 0.7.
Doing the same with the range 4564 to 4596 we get 0.3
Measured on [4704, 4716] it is 1.0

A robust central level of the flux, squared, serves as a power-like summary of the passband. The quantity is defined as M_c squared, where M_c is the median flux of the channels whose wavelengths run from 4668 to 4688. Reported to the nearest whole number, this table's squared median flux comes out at 340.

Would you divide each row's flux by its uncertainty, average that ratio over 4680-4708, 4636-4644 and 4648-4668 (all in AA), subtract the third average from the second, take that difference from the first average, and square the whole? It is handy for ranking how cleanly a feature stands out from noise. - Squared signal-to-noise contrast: 1233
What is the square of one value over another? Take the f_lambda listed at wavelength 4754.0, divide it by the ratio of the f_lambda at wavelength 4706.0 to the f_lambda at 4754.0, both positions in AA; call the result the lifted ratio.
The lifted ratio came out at 18.4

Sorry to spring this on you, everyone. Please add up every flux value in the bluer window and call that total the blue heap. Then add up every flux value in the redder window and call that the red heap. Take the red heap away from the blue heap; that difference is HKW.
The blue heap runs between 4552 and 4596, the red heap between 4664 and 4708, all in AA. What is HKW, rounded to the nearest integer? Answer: 13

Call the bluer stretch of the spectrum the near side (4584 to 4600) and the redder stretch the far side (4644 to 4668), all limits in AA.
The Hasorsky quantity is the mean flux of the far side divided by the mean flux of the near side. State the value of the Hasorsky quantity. 0.96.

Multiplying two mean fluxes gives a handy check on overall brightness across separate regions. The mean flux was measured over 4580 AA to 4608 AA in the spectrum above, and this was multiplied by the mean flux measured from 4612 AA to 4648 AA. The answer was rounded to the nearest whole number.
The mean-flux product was 378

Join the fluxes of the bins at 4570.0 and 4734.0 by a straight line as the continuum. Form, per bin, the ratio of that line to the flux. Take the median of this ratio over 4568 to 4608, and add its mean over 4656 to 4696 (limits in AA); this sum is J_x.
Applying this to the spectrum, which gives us 2.06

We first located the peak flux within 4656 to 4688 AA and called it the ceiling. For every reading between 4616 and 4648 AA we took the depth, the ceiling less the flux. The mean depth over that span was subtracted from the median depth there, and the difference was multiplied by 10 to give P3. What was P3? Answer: 1.3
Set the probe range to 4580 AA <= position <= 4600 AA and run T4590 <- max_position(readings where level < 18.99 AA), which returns 4594.0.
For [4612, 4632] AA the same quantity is 4622.0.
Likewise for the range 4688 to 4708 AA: 4698.0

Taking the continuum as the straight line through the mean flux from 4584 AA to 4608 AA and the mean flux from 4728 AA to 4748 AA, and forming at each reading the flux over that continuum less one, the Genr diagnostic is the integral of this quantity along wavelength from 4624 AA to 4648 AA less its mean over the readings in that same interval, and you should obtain 0.2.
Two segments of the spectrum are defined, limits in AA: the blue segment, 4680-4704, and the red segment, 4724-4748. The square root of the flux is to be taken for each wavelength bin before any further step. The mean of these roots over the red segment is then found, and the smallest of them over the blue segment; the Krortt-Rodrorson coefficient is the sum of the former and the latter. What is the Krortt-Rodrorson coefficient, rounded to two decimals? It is 8.61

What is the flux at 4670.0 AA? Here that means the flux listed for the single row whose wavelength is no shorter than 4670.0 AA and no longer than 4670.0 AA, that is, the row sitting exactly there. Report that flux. 19.75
